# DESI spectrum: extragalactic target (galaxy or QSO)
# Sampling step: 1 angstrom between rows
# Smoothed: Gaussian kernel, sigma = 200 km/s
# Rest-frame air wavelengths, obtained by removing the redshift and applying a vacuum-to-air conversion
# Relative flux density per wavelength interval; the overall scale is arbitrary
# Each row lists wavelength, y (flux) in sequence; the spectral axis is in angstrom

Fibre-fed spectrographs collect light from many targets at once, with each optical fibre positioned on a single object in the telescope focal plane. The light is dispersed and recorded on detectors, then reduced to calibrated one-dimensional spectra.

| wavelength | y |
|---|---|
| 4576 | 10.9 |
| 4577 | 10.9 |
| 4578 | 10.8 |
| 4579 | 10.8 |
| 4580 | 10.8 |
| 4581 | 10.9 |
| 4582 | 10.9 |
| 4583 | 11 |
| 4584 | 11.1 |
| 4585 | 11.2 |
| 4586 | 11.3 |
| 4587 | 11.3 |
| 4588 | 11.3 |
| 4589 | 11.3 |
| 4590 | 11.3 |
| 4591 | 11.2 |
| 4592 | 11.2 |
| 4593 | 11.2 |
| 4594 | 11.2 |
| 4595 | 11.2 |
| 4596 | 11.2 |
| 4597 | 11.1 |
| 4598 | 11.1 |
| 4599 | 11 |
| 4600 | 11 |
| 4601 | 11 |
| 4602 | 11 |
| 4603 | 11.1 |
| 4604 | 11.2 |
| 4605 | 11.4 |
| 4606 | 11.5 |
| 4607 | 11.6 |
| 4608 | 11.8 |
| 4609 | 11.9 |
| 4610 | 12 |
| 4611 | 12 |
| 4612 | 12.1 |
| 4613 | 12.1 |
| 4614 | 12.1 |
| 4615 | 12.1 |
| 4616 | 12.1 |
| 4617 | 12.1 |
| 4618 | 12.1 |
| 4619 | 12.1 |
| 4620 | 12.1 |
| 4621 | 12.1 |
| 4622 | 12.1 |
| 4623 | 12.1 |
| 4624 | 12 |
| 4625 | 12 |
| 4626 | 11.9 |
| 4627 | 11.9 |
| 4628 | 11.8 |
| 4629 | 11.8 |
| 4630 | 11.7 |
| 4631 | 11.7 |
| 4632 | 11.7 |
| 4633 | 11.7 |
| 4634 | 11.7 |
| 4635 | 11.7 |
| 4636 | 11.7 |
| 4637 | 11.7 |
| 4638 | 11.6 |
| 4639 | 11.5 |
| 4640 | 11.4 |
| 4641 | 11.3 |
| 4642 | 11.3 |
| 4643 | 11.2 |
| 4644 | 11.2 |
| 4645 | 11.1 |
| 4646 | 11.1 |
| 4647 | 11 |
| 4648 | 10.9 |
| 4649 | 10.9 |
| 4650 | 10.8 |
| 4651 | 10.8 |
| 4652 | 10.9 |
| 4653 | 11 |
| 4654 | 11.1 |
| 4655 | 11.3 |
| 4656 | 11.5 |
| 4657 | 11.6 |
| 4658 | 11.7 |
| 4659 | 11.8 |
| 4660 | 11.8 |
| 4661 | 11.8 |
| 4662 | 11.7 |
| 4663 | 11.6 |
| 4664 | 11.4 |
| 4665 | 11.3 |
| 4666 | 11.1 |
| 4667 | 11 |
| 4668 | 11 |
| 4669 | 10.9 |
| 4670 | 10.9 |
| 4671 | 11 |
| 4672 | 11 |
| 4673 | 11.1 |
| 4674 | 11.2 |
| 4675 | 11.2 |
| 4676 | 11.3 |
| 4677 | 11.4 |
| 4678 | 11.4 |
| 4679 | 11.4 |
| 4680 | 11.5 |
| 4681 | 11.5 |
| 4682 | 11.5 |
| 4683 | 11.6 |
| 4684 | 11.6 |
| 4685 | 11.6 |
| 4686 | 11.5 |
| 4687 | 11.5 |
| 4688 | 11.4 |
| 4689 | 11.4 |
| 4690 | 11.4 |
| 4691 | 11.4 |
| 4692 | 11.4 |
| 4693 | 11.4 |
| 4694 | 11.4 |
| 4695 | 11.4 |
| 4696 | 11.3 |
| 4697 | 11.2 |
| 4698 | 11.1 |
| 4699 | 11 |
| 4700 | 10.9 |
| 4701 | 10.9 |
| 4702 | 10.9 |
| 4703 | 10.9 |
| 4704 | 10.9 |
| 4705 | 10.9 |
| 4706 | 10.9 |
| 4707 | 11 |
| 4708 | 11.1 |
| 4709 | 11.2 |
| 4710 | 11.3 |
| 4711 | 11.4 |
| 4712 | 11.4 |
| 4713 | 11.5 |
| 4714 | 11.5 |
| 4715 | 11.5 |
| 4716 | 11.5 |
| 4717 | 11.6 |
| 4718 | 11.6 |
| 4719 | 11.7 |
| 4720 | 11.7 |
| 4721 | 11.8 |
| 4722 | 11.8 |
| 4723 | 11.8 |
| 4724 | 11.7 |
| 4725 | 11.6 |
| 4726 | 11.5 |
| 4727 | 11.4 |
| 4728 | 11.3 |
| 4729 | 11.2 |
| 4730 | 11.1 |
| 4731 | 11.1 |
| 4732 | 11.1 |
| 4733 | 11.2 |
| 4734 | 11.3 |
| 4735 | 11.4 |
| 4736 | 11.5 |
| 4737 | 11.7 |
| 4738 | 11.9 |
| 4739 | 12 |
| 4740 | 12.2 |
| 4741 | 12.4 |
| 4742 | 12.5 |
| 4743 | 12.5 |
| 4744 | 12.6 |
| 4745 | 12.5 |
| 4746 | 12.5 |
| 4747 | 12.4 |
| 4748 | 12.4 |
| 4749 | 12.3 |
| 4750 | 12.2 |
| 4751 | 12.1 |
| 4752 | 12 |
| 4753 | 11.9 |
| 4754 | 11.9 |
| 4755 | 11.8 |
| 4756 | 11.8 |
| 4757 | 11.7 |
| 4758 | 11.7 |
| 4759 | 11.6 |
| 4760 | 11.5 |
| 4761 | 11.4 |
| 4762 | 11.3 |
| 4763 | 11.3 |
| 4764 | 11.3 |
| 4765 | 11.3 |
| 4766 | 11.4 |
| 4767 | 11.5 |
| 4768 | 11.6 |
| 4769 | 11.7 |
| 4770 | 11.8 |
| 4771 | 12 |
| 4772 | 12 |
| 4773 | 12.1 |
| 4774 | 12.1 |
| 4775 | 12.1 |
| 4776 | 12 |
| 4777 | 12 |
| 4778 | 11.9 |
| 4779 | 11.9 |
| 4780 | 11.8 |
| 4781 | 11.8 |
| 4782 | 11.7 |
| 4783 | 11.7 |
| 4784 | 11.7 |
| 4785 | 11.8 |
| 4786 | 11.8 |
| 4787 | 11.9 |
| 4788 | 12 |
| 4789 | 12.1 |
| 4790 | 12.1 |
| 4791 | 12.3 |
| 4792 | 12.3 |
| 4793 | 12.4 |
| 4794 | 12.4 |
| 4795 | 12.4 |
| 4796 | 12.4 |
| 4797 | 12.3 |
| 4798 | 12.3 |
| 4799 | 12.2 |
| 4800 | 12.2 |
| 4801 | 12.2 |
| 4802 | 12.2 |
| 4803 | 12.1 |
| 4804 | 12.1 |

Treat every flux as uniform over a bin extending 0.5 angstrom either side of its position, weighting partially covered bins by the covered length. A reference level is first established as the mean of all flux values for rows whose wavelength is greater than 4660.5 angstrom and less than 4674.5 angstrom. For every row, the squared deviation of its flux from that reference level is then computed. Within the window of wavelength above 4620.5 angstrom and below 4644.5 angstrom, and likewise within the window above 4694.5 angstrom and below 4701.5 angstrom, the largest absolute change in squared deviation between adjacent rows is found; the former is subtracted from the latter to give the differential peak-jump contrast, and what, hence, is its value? -0.11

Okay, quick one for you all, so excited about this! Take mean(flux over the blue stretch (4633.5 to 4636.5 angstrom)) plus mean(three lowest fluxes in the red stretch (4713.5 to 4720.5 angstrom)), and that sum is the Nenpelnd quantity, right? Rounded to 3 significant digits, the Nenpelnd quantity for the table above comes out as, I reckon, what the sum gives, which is 23.2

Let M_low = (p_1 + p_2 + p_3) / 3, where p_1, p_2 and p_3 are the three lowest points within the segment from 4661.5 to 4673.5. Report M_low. 10.9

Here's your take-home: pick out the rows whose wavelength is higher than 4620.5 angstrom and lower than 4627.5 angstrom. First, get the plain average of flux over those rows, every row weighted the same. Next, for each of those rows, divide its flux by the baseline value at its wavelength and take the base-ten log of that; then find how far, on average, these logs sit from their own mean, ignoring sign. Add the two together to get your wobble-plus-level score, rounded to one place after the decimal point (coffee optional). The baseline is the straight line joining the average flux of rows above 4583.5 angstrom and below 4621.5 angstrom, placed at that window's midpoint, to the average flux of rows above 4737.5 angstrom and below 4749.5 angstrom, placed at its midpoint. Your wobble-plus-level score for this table 12.0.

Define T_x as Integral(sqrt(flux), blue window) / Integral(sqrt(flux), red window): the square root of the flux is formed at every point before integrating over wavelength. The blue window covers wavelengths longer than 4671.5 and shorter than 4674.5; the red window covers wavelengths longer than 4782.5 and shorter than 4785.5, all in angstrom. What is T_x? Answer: 0.97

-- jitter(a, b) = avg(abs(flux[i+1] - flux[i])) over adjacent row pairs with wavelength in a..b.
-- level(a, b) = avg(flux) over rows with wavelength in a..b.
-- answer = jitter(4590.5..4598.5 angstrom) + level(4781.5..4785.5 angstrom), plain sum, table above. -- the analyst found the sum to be 11.7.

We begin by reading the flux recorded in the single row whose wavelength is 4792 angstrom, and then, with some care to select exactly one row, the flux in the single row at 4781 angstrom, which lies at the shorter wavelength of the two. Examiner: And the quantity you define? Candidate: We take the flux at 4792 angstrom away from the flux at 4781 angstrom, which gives -0.50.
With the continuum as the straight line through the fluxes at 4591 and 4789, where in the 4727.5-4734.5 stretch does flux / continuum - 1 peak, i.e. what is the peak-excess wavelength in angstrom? 4728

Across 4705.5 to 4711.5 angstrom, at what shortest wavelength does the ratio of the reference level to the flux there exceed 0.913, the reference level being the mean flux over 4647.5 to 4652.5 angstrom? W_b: 4706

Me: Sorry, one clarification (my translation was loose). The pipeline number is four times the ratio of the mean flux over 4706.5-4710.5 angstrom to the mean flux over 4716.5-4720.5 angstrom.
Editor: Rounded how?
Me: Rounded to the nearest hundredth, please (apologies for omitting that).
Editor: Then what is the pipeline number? 3.83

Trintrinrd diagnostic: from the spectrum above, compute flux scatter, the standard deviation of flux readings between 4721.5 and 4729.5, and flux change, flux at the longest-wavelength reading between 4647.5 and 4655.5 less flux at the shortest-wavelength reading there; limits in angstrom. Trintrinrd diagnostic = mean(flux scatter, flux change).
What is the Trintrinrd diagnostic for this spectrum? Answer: 0.31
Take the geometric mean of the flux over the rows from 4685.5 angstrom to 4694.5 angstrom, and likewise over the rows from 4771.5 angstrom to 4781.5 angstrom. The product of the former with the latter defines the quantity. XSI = 137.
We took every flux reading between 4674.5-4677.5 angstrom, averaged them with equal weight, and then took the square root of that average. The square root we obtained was 3.36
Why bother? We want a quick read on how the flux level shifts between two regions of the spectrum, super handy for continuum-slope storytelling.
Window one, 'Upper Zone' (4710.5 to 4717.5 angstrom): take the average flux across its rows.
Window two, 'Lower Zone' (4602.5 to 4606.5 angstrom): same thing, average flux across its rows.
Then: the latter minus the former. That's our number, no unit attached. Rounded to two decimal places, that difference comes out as -0.19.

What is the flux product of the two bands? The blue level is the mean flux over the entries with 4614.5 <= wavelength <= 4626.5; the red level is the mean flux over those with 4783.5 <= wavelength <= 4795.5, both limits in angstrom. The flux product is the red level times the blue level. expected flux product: 146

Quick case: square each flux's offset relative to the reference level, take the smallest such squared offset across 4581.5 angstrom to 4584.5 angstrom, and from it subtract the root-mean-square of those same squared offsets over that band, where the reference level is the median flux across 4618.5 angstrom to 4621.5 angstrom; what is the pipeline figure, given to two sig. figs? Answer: -0.23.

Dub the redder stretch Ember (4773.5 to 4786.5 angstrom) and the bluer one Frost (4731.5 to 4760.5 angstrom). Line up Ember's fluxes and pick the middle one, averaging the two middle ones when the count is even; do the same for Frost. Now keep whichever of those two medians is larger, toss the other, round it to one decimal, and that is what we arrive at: 11.9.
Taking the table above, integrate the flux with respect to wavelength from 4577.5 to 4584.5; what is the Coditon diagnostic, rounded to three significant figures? 76.3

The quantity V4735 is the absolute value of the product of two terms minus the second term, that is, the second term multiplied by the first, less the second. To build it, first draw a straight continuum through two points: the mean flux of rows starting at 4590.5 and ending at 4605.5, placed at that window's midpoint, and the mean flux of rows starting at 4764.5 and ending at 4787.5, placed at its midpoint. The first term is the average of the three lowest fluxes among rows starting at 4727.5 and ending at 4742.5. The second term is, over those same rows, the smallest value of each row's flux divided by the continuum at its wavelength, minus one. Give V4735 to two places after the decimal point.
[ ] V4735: 0.47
